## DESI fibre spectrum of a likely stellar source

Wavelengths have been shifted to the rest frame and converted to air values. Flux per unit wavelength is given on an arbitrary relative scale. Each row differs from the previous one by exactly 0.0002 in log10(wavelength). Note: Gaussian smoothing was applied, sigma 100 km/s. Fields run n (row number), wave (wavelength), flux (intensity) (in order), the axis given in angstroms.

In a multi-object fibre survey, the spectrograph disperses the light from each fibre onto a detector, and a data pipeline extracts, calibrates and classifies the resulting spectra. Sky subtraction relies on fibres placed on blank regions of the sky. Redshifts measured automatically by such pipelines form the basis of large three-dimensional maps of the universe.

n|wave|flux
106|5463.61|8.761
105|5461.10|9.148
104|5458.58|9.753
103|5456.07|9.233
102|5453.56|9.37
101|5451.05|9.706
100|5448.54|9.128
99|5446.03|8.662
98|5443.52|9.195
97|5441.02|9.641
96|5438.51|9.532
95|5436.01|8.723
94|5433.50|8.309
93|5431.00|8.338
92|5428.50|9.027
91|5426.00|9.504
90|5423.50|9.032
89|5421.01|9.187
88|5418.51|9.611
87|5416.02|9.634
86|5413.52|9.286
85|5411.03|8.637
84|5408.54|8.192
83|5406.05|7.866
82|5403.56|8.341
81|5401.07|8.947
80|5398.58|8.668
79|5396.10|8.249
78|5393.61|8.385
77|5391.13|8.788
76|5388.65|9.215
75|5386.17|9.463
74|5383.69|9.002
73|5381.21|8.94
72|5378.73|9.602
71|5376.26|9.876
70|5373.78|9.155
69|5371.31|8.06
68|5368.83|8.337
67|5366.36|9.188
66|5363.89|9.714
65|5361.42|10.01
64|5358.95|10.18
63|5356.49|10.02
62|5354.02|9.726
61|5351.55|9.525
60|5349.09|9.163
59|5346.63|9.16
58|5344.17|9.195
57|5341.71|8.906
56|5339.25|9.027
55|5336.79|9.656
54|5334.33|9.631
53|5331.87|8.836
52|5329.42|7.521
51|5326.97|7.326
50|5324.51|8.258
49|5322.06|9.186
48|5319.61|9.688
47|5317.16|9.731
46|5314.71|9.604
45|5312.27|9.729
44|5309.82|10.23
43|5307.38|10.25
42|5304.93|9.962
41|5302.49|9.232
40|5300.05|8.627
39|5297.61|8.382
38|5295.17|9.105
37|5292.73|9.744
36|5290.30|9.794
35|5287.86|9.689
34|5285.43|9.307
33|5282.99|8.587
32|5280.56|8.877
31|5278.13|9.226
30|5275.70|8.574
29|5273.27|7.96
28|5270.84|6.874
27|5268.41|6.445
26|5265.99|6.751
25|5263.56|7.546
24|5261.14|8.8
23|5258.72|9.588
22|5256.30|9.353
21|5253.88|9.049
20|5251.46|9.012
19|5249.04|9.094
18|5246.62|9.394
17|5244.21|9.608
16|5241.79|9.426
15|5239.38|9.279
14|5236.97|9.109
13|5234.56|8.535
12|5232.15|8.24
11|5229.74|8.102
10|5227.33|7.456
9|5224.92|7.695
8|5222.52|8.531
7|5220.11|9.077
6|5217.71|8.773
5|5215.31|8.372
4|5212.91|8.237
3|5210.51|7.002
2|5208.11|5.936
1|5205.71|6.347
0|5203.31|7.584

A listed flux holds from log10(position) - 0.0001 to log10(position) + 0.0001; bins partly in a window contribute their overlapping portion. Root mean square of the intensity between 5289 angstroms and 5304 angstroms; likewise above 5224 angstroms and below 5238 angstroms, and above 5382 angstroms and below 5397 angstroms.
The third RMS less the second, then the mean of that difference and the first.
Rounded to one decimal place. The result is 4.9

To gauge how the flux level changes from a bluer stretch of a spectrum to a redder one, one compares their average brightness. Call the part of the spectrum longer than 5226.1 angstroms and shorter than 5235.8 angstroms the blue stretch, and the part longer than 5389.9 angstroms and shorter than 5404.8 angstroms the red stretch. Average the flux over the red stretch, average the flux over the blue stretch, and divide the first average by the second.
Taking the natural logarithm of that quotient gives 0.058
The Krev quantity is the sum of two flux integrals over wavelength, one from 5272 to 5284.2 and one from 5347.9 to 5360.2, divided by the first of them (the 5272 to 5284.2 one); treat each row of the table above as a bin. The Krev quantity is 2.1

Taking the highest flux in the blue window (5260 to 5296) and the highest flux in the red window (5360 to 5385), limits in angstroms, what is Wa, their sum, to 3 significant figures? 19.8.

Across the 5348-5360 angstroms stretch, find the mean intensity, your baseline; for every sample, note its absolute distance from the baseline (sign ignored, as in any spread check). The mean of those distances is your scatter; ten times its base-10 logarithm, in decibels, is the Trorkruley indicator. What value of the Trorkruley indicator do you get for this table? -5.2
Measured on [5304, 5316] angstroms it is -6.4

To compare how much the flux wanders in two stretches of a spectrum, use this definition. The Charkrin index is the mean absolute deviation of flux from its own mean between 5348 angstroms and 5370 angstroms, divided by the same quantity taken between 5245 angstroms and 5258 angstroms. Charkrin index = 2.8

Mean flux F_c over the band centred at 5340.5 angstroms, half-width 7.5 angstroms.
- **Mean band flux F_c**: 9.26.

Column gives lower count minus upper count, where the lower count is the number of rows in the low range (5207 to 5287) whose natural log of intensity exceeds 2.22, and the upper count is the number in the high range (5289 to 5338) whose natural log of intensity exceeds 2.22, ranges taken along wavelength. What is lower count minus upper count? -4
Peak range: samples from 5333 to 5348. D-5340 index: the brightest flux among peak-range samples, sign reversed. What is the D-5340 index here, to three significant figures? -9.66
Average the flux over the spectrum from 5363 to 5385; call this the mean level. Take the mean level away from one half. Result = -8.6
